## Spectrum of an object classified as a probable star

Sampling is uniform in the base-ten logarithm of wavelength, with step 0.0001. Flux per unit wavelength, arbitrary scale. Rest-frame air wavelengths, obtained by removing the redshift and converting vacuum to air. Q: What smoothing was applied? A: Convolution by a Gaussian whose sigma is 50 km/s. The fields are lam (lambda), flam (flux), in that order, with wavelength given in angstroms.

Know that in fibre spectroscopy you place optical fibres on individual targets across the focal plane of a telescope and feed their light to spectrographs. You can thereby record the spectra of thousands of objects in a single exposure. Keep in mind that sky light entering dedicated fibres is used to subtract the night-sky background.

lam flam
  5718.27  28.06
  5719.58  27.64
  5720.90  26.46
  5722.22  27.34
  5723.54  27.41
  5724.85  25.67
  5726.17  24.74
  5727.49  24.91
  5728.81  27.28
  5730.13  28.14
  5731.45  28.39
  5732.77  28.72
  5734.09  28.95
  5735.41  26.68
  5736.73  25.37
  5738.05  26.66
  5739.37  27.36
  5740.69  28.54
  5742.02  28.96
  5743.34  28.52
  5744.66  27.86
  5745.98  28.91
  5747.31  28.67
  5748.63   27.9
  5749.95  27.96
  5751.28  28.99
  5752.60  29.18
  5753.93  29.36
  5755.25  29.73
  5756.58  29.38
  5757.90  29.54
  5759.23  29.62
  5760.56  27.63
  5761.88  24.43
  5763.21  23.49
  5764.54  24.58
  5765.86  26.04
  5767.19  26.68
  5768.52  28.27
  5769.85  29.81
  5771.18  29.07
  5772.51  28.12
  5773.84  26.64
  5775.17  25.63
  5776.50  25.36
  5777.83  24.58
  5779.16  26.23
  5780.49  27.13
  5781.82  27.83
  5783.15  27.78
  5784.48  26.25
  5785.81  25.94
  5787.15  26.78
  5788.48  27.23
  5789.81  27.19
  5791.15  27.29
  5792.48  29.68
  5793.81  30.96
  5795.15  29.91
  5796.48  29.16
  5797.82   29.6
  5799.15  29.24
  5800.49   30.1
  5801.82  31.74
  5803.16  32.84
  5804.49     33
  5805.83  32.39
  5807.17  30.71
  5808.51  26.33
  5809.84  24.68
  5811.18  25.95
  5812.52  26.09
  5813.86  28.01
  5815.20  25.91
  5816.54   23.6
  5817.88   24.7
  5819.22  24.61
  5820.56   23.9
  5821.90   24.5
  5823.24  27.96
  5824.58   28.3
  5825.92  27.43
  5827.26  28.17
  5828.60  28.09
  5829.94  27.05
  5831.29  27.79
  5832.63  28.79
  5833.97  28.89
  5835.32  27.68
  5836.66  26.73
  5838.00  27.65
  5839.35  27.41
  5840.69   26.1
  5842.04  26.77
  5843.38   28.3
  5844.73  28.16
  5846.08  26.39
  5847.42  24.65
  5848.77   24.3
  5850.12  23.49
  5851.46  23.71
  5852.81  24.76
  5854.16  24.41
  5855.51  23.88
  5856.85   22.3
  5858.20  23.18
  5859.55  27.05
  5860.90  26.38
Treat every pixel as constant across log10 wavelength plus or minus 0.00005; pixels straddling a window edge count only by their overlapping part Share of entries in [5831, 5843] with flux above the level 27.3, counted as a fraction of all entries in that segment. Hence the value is 0.67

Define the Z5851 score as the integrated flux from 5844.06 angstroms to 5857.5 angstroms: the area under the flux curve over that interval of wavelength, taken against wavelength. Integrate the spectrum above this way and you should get 331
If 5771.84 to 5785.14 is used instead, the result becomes 353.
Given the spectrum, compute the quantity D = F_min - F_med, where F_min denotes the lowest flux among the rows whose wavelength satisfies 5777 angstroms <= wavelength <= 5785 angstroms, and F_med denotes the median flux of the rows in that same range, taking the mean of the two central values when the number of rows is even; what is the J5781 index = -2.1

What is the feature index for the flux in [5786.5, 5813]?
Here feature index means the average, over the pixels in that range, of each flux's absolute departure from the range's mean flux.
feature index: 2.1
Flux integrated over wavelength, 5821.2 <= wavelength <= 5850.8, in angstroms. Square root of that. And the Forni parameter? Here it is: 28.3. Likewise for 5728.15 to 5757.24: 28.7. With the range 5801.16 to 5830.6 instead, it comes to 28.5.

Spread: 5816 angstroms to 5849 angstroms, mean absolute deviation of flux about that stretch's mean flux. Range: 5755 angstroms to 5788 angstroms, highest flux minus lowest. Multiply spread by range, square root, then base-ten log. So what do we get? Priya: 0.48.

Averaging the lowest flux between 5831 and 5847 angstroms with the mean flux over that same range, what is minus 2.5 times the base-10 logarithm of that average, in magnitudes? -3.57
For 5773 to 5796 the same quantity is -3.53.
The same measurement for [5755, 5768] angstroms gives -3.51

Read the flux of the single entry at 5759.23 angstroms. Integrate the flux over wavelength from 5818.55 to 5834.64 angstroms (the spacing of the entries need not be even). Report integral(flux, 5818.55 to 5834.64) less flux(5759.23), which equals 407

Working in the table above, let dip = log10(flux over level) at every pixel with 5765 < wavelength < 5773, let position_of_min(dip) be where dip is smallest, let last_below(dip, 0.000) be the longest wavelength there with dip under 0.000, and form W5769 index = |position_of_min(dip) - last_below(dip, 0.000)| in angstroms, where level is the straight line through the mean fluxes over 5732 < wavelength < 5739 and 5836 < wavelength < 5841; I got 1.3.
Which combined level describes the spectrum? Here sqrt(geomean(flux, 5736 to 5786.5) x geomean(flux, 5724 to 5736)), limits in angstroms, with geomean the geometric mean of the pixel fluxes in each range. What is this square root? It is 27.2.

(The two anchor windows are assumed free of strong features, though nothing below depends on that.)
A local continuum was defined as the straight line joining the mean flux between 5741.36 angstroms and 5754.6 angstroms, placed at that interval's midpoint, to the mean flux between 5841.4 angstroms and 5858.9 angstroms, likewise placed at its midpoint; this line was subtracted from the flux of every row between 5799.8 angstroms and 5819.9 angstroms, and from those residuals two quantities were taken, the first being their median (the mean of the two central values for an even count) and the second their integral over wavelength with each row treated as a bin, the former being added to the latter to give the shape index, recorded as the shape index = 33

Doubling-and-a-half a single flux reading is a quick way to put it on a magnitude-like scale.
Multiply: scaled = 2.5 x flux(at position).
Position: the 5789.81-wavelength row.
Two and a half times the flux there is 68.0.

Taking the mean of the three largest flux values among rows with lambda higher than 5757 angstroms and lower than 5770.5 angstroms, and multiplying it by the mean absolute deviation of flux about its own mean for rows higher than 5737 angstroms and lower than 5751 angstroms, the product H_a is 17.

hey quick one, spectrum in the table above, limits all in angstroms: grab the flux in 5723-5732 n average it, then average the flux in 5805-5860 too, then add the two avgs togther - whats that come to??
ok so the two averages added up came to 53.0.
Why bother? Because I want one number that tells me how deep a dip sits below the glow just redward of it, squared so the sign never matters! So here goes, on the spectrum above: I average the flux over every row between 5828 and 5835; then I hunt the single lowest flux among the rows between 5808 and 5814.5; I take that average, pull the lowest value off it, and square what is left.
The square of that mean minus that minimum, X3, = 12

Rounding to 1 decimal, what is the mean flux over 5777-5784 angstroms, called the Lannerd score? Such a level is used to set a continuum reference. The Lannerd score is 26.7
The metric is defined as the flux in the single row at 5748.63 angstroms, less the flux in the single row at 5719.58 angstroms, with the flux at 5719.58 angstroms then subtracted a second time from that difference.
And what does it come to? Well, -27.4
